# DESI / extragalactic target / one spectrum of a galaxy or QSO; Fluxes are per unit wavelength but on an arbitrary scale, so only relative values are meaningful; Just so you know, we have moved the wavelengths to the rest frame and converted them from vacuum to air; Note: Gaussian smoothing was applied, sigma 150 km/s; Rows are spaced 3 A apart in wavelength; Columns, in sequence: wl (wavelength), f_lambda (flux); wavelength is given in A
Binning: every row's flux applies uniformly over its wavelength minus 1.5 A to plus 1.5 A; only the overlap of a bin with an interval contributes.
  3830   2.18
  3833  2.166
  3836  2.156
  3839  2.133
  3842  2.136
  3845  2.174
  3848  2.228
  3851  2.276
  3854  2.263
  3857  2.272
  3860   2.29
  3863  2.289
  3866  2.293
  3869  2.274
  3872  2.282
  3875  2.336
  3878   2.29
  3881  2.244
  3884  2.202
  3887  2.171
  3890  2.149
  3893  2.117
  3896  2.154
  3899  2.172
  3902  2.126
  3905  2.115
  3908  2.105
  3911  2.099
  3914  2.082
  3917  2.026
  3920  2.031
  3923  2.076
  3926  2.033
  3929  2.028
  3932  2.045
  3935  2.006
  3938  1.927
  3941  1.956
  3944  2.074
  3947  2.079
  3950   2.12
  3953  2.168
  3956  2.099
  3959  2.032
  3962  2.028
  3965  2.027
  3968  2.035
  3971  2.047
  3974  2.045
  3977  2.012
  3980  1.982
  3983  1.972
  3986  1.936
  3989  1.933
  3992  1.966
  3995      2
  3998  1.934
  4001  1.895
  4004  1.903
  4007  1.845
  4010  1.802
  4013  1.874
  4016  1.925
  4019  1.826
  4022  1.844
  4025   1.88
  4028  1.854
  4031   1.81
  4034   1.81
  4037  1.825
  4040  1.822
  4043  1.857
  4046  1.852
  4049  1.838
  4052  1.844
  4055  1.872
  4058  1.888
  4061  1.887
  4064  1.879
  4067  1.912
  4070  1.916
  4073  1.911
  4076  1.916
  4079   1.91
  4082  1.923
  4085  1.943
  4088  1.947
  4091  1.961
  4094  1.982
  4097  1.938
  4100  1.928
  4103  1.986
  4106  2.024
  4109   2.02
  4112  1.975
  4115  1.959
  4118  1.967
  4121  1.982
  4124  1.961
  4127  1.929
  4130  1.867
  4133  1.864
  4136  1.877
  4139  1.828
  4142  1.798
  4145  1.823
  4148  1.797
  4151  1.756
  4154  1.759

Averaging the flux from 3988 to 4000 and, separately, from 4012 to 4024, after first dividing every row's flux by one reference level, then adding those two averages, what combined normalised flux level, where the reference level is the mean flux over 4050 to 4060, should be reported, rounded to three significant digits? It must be 2.05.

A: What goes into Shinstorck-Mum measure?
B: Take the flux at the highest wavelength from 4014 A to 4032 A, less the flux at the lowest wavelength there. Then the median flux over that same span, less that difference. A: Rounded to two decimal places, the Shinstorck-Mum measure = 1.96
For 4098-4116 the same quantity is 1.95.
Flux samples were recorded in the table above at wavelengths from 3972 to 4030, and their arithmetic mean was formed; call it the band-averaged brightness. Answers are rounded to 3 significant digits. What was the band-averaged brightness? 1.92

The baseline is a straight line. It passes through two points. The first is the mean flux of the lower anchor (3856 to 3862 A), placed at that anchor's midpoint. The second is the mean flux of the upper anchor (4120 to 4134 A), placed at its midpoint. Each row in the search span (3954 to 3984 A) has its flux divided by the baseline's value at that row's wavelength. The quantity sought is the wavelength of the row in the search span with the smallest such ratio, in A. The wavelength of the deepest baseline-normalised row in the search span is 3983 A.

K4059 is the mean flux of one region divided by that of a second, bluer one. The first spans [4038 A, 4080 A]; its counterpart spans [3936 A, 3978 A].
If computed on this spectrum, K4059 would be 0.918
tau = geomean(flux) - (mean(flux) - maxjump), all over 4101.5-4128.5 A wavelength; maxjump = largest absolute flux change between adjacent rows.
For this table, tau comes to 0.045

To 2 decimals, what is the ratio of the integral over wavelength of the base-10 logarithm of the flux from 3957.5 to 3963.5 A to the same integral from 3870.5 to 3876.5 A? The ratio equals 0.85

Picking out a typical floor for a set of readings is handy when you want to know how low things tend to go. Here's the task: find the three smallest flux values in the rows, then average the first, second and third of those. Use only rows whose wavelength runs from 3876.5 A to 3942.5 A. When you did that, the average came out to 1.96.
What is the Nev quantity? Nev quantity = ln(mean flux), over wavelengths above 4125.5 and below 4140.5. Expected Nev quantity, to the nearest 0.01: 0.63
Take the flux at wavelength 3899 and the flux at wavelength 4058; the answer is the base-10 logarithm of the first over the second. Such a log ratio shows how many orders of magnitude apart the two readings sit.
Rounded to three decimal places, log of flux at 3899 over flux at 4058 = 0.061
